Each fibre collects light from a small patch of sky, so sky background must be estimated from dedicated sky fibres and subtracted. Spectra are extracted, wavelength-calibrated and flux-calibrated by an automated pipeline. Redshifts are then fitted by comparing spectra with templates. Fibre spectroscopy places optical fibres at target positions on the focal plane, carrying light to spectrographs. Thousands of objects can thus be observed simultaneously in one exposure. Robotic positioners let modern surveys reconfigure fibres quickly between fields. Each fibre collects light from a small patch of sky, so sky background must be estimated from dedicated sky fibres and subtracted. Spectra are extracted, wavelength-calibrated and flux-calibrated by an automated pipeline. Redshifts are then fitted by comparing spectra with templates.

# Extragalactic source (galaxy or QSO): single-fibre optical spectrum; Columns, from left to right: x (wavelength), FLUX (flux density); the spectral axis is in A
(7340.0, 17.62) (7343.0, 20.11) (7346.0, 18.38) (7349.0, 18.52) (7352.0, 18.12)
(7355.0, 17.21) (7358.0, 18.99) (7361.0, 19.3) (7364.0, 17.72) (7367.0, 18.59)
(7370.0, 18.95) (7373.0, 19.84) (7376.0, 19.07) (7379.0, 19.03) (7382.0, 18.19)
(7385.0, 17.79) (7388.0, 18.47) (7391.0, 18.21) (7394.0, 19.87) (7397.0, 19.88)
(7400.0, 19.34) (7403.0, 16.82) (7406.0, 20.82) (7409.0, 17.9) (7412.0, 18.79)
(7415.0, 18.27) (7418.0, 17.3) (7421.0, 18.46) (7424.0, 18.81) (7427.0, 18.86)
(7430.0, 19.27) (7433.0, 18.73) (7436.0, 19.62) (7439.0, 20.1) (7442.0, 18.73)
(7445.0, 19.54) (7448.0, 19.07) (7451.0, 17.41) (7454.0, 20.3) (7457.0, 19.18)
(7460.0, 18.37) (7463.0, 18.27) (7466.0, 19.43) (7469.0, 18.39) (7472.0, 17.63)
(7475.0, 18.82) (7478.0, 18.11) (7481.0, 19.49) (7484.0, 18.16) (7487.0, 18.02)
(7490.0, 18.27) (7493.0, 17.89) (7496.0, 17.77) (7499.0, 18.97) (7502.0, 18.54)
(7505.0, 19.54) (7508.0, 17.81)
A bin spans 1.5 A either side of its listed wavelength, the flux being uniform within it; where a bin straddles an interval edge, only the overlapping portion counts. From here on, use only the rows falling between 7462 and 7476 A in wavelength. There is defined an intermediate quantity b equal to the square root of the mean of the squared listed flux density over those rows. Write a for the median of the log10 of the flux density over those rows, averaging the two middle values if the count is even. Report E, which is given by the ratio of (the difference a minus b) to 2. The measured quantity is -8.6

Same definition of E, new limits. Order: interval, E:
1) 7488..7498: -8.4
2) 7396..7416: -8.8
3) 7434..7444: -9.1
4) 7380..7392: -8.5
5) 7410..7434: -8.6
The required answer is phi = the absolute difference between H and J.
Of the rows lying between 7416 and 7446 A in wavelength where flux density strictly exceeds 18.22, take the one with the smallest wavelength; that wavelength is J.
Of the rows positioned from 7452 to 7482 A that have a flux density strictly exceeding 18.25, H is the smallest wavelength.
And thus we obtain 33 A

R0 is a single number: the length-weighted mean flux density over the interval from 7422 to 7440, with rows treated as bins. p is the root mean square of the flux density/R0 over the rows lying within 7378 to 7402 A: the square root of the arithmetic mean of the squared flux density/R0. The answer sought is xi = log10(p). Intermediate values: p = 0.98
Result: -0.007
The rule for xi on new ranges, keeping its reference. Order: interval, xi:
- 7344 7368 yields -0.019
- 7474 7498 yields -0.020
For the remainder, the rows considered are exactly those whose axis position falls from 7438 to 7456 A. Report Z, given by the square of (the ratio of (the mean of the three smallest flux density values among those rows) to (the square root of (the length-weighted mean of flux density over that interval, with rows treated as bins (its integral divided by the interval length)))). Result 17.7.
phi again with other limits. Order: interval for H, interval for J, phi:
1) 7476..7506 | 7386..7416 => 93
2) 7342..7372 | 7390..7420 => 51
